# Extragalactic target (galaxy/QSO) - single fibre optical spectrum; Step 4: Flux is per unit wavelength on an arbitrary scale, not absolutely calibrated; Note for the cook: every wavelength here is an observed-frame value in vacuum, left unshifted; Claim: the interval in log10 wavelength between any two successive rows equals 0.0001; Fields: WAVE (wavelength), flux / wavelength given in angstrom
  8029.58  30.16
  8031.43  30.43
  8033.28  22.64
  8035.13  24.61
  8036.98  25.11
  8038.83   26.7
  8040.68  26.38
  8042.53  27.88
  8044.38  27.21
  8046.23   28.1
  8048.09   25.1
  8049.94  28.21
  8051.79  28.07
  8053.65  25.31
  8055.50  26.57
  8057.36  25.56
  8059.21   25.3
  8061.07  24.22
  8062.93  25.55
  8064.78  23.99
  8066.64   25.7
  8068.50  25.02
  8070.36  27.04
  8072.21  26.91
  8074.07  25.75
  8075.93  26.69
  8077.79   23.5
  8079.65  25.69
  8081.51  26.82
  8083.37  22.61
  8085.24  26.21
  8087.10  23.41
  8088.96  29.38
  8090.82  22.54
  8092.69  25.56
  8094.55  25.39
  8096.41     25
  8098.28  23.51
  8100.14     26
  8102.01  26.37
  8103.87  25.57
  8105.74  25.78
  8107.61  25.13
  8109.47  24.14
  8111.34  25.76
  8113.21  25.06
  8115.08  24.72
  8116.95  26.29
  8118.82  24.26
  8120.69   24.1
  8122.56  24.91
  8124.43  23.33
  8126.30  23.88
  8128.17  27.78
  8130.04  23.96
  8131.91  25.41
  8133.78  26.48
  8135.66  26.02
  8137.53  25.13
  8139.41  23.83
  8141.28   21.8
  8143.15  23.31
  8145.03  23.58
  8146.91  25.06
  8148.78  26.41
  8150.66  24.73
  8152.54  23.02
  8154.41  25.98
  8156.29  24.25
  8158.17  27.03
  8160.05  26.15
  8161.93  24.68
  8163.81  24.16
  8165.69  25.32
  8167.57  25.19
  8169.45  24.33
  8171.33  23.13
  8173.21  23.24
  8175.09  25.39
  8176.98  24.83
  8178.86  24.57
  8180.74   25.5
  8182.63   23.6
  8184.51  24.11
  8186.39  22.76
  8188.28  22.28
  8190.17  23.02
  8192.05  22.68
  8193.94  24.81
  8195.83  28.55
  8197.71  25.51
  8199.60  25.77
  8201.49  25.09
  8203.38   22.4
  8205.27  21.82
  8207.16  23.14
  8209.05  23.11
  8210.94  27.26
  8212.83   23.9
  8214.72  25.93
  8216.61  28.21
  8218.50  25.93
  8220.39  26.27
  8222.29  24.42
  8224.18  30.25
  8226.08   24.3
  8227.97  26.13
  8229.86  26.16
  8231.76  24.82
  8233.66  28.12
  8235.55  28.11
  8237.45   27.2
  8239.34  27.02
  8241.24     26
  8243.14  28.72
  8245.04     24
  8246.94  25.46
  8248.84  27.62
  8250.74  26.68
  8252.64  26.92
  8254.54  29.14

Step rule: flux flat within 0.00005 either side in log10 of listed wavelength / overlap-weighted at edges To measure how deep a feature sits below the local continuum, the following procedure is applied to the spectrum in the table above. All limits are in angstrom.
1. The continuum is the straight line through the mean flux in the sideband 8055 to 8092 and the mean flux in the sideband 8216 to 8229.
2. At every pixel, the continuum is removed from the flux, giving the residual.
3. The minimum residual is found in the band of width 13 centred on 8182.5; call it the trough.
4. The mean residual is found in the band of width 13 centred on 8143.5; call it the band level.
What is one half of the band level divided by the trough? 0.22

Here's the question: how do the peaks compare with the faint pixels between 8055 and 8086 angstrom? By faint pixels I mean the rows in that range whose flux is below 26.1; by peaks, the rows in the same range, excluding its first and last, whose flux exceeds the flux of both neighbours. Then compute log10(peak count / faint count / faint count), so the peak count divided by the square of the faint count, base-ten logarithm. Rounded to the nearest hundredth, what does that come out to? -1.38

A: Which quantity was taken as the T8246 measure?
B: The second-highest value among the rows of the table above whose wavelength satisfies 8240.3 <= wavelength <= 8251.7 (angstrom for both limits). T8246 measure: 27.62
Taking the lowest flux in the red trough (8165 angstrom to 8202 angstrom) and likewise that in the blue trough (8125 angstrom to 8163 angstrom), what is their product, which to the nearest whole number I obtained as 486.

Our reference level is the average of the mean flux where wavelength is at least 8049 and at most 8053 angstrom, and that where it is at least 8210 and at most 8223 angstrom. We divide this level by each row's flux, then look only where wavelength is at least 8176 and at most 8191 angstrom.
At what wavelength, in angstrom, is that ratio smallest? 8180.74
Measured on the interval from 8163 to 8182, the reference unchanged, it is 8180.74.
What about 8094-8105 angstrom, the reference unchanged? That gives 8102.01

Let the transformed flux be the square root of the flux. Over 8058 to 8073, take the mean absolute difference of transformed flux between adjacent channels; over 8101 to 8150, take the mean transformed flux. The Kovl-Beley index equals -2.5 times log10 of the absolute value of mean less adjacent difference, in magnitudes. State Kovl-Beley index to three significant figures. -1.72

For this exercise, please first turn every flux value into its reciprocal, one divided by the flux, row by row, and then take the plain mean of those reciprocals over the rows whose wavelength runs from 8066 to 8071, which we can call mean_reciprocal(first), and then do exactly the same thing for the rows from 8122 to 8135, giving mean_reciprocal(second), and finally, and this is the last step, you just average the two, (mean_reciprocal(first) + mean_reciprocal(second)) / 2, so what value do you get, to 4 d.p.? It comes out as 0.0393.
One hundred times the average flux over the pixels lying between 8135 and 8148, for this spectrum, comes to 2410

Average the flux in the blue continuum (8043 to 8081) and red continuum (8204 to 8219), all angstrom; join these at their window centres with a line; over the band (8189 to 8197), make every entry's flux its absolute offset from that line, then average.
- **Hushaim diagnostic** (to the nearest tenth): 2.0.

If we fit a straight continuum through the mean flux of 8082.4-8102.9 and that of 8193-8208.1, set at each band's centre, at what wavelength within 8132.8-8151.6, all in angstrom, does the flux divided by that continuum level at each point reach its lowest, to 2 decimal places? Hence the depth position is 8141.28 angstrom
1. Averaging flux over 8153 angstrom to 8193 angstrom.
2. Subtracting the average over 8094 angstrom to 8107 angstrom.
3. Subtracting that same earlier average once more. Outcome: -26.4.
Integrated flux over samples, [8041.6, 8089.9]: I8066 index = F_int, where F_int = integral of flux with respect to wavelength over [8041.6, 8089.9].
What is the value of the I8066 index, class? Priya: 1255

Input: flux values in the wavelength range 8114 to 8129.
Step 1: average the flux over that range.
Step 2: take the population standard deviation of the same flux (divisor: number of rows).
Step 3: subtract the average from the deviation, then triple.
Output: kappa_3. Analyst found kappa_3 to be -71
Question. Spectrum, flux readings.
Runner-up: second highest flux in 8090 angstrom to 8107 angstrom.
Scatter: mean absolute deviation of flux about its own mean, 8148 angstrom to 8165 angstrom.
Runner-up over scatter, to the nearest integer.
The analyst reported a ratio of 24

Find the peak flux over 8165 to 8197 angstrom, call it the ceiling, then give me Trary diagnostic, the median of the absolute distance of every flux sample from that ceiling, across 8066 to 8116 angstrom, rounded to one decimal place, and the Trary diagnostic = 3.0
